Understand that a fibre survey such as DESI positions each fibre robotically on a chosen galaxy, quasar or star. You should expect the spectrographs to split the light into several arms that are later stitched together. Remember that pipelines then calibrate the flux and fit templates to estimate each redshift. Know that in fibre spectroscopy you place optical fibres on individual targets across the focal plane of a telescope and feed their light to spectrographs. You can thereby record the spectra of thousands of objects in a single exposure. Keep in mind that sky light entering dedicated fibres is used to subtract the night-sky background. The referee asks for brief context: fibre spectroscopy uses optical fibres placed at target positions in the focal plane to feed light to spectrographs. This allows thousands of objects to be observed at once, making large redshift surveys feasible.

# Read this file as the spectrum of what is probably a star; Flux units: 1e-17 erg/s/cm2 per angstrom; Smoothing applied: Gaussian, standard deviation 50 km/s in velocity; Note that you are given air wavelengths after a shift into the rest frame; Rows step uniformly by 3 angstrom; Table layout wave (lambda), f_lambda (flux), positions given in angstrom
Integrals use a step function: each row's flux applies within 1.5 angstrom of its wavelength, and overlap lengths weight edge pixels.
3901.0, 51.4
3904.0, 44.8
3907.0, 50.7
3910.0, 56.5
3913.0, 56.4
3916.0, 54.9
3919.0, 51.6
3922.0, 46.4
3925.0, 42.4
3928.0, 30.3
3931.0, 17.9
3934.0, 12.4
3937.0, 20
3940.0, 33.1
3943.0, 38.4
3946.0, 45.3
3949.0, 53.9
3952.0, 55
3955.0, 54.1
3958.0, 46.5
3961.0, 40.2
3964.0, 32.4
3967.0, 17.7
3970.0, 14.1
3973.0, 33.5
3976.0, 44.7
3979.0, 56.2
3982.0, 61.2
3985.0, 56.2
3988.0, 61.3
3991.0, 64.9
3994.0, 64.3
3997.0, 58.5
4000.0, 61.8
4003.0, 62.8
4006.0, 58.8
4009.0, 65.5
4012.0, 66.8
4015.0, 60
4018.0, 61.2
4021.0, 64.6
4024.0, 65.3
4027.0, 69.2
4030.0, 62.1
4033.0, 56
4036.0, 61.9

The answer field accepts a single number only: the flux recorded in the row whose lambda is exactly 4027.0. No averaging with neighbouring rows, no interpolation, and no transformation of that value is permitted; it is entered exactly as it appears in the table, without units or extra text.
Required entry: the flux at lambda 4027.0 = 69.2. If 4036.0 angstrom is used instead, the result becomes 61.9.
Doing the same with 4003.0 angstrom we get 62.8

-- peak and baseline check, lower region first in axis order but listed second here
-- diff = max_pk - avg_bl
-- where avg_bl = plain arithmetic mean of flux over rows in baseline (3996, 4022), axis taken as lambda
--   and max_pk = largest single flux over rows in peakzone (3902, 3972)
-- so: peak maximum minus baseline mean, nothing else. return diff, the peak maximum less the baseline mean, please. -5.7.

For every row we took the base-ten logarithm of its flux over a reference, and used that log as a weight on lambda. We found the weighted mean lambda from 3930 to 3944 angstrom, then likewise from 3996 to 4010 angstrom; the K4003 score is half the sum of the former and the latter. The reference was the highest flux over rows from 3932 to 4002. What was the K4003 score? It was 3968.3 angstrom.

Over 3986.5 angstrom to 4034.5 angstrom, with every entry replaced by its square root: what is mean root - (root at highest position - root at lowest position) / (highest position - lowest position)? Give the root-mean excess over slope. 7.9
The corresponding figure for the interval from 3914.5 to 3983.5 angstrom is 6.1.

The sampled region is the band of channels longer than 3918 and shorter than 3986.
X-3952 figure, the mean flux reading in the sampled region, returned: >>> 39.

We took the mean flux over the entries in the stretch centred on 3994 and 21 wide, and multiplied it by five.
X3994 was 307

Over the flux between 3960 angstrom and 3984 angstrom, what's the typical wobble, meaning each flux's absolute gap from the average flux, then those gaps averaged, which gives 13.1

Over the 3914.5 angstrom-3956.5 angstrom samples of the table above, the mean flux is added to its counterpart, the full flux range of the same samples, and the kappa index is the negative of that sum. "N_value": -82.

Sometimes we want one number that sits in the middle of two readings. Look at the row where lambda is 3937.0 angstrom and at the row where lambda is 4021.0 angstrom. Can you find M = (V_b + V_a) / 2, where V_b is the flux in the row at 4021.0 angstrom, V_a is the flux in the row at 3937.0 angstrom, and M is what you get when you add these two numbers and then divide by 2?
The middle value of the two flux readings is 42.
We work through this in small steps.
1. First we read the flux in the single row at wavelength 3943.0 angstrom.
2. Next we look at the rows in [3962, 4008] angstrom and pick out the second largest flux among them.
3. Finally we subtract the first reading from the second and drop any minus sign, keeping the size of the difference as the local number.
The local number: 26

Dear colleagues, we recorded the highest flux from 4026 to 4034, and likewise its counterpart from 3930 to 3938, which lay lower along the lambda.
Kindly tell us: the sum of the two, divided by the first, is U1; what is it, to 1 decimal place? 1.3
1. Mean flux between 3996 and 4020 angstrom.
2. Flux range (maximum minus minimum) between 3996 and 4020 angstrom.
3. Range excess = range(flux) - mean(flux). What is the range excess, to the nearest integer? -54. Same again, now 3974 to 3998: -38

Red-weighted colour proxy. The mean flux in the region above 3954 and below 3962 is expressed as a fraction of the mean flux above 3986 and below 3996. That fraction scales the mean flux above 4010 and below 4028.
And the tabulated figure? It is 48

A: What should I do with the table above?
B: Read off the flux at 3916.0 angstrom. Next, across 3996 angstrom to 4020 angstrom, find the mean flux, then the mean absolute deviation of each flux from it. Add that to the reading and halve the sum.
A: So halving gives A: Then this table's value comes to 28.6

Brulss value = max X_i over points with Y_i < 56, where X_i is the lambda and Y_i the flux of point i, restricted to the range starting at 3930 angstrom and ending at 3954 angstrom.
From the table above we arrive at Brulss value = 3952.0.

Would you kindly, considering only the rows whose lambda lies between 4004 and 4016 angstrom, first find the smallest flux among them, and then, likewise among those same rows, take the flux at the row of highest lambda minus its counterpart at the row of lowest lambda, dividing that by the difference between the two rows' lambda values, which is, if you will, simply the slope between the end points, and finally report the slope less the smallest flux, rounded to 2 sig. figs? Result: -59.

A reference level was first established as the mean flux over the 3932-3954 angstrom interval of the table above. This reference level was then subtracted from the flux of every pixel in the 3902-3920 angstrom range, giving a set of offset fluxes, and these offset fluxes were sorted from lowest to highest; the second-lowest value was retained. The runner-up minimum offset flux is 14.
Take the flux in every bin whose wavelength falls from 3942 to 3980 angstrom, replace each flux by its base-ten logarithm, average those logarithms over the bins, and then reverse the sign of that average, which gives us -1.58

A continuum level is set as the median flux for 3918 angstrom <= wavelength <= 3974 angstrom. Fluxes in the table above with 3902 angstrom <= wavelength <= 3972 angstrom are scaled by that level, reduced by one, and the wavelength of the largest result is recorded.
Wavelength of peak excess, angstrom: 3910.0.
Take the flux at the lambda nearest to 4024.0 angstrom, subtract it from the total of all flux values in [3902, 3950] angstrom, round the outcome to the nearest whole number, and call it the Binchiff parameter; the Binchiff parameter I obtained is 590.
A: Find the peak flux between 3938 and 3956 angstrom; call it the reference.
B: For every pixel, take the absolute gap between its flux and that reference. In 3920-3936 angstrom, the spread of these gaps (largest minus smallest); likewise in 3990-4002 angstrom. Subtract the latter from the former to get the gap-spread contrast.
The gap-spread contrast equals 28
